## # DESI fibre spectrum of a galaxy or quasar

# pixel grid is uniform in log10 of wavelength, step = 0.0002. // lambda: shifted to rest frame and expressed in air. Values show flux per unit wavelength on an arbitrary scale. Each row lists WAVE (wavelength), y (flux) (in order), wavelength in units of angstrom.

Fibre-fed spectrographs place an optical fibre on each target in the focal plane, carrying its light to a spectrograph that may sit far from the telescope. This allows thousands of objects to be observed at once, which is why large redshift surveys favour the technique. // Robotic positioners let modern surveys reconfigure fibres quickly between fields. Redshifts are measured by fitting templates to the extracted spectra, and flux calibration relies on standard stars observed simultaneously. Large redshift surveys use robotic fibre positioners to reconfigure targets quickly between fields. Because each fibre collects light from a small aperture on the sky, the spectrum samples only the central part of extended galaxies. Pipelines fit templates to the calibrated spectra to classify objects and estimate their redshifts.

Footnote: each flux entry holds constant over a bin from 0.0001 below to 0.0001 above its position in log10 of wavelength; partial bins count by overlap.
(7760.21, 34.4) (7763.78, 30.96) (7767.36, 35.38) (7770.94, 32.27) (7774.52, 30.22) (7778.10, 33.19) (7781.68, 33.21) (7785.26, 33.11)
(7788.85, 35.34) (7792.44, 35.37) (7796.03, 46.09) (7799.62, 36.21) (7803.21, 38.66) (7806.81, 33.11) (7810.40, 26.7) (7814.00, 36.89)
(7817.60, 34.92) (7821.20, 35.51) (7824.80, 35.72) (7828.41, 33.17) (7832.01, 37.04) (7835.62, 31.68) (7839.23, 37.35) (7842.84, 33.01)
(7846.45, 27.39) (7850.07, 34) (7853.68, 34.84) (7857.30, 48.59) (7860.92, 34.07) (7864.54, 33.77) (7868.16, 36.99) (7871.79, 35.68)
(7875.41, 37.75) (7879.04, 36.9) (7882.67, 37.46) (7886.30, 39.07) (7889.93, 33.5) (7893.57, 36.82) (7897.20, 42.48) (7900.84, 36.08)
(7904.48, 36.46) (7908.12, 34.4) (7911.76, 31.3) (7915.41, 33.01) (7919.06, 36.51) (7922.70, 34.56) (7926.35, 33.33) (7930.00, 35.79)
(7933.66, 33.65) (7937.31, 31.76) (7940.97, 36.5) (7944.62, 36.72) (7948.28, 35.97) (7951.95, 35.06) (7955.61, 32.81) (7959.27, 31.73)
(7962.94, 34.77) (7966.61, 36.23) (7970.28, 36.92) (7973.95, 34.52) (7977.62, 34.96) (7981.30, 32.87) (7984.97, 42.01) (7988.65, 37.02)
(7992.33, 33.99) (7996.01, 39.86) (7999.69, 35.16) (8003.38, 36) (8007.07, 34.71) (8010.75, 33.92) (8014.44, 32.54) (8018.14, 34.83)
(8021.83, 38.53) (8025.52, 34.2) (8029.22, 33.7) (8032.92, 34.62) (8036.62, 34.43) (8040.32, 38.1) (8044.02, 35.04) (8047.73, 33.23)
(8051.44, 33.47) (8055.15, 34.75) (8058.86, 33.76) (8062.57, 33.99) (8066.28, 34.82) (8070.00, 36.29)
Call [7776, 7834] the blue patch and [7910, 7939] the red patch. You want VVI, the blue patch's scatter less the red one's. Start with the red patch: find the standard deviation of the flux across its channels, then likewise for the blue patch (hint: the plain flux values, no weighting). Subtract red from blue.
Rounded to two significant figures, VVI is 2.1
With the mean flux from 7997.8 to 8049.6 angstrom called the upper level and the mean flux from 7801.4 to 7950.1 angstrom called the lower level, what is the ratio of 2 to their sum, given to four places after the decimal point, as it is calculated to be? 0.0285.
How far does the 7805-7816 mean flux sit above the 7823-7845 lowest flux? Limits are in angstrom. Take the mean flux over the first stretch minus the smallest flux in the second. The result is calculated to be 1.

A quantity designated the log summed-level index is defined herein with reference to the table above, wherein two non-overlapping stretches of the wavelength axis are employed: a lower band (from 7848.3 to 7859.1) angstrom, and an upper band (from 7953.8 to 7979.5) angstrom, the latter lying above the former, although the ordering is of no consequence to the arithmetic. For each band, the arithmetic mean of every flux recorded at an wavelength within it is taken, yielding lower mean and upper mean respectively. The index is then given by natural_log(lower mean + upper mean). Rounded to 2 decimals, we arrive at 4.30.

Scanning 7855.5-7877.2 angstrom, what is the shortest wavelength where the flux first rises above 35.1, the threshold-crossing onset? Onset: 7857.30 angstrom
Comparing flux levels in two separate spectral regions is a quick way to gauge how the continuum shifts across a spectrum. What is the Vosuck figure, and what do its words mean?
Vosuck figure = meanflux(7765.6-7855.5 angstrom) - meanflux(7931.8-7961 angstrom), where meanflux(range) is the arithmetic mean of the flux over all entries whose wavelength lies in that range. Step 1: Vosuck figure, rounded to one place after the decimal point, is 0.1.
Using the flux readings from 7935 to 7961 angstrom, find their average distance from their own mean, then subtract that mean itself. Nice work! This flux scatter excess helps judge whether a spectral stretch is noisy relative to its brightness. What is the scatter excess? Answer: -32.4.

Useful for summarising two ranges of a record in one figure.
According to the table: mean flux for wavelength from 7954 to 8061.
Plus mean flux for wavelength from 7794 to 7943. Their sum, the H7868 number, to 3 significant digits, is 70.7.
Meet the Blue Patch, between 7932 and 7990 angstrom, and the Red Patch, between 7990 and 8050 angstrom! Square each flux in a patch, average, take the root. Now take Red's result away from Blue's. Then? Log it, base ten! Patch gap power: -1.1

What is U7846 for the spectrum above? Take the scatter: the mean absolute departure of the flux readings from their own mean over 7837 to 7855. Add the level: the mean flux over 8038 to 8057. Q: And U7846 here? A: 37.4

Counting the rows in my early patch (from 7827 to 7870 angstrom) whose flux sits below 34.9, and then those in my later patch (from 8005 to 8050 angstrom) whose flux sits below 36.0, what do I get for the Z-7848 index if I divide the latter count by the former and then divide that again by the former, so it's 0.16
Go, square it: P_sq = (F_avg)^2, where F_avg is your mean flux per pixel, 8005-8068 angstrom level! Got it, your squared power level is 1199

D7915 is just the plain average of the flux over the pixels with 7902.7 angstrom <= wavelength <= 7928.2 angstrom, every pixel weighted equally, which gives 34.2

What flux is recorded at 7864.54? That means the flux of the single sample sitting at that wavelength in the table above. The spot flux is 33.77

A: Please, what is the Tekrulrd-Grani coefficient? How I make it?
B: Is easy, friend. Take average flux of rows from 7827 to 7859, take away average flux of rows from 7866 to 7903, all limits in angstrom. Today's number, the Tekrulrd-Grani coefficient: -2.0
